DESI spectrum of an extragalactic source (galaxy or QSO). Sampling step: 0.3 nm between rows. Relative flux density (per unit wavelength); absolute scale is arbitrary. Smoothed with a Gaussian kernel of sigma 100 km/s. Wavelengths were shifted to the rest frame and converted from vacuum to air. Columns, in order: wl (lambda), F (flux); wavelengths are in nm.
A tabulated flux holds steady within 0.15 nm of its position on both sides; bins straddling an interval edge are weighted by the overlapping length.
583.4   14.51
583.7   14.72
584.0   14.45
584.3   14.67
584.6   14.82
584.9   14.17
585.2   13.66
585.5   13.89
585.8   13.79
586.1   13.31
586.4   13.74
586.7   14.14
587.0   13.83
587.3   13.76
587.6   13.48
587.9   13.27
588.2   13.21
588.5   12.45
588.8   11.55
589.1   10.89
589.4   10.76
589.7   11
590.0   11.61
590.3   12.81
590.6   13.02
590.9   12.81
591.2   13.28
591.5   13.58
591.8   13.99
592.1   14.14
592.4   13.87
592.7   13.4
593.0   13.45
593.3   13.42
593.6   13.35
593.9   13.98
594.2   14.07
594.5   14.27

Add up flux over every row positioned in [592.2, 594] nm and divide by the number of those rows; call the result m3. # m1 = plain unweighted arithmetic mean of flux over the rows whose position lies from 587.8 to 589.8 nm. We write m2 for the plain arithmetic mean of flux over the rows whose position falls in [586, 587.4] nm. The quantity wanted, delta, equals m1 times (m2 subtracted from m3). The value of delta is -2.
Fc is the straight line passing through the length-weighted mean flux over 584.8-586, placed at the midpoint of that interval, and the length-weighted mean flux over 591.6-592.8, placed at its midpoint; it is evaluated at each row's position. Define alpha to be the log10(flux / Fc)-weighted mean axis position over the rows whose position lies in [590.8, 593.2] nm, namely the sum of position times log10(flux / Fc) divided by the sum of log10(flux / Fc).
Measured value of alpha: 591.56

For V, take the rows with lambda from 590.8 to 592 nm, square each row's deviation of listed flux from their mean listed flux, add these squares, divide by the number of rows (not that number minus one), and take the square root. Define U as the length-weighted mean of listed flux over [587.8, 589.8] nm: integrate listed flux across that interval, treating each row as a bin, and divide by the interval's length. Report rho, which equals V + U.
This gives 12.3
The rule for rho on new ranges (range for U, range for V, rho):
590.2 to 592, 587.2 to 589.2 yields 14.3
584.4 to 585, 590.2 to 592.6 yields 15.0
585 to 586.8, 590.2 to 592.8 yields 14.2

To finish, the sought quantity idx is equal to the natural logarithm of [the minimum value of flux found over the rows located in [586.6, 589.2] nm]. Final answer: 2.39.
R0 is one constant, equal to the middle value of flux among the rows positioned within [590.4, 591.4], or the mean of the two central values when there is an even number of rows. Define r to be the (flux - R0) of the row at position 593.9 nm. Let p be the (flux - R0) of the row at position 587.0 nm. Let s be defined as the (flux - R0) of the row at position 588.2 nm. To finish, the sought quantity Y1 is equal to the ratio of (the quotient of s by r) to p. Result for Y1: 0.2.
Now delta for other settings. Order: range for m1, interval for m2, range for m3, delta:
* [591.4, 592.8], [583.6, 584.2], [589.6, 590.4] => -38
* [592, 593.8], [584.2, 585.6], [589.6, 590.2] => -40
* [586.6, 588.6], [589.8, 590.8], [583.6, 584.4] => 29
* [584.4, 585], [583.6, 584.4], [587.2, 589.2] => -28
